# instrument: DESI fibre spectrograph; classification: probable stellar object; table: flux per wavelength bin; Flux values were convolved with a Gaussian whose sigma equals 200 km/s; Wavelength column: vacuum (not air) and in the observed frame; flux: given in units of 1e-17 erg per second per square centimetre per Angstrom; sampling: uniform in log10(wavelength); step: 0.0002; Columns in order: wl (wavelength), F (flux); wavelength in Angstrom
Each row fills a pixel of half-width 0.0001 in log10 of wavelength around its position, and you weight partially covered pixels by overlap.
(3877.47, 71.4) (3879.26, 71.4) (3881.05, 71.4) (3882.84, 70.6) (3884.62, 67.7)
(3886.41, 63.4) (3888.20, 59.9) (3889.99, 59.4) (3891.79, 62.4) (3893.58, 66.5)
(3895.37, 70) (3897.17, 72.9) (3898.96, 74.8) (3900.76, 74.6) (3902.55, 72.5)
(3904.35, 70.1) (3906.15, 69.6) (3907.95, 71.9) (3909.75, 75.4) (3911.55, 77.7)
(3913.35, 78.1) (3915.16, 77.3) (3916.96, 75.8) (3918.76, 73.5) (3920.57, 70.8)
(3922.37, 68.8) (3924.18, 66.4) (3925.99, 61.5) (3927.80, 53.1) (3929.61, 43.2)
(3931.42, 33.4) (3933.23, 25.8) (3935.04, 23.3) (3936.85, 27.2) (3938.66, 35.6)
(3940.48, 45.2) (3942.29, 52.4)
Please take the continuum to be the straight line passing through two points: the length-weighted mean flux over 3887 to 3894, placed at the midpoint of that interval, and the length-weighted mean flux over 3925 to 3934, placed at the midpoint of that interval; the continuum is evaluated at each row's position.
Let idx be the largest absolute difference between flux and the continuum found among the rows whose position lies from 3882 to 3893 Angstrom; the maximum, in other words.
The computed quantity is 5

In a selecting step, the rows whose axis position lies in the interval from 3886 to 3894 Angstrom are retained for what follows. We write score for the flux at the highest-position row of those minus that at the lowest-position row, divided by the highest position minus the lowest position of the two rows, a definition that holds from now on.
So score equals 0.4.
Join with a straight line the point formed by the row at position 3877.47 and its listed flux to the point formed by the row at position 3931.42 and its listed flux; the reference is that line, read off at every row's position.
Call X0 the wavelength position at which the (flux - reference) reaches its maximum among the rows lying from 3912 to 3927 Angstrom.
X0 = 3915.16 Angstrom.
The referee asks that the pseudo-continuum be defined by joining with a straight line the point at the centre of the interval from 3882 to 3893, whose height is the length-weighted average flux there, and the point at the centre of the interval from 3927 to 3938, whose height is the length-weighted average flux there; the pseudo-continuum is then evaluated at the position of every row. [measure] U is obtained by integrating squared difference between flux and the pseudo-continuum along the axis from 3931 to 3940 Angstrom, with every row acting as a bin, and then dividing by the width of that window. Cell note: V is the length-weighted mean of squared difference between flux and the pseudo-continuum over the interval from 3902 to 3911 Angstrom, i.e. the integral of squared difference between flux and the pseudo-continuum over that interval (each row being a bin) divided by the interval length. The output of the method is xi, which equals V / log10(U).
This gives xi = 258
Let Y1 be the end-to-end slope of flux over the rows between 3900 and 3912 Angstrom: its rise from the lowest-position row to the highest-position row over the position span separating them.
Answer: 0.3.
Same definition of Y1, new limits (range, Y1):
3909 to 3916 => 0.4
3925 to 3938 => -3.2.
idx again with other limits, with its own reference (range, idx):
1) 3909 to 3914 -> 27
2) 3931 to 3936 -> 18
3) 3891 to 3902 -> 18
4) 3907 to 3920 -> 27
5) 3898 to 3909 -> 18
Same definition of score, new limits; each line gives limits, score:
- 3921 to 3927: -2.0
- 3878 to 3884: -0.2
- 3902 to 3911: 0.4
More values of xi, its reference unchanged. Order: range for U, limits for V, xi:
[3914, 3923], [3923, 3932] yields 113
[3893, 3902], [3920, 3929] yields 250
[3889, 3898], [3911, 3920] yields 496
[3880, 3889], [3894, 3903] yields 297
